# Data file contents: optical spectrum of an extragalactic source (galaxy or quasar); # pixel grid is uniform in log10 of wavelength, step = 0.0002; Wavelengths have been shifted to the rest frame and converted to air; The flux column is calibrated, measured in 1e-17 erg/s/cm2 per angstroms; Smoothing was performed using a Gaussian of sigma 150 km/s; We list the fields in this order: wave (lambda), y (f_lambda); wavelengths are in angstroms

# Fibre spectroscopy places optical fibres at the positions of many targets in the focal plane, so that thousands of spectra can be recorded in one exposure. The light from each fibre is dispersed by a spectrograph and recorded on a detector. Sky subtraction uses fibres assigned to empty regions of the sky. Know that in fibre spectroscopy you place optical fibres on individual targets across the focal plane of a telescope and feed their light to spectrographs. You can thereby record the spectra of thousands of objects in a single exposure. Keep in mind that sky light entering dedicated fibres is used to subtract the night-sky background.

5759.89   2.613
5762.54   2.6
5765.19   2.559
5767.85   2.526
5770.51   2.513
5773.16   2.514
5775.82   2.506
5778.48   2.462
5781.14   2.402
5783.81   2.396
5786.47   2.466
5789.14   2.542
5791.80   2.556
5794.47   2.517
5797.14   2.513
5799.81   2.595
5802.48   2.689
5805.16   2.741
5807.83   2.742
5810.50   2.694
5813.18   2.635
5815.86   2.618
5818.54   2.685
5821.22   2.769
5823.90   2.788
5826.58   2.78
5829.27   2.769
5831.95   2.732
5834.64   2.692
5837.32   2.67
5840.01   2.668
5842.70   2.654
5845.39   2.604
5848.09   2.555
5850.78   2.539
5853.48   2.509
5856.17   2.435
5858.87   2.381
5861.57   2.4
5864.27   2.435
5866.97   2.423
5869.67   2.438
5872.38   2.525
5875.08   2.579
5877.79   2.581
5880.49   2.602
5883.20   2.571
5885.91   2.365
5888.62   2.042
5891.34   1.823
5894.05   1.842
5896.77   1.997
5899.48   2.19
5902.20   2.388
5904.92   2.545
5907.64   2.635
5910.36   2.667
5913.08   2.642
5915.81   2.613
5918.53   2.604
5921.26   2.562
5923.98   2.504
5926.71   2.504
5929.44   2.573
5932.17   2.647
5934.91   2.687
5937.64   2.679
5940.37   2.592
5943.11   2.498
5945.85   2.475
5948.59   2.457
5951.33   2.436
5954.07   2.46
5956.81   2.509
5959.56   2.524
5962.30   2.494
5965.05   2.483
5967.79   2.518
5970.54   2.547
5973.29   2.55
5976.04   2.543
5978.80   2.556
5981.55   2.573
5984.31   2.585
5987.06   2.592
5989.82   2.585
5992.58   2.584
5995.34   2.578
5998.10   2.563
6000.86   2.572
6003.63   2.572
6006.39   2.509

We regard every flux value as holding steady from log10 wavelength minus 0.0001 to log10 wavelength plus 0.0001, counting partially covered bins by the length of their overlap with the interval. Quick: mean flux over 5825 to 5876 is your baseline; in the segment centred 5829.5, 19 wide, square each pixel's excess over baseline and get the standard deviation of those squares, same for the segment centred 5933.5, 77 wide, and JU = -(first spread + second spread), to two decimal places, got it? -0.08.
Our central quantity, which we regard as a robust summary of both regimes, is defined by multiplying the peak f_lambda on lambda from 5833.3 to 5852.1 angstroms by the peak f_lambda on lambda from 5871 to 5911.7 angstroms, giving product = 7.2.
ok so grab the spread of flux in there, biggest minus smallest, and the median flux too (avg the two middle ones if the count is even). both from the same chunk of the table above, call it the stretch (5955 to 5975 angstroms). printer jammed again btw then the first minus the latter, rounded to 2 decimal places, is -2.45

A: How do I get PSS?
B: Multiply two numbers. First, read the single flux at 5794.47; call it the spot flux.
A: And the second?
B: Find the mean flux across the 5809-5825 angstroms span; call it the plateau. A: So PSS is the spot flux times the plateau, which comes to 6.79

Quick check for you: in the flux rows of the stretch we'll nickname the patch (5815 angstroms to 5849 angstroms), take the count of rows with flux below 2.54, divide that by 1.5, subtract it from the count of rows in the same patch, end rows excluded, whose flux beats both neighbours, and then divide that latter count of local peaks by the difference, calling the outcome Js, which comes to 1.0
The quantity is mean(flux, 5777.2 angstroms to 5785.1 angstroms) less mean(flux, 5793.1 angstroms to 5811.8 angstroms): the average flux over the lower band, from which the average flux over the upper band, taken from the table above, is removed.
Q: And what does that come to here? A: -0.22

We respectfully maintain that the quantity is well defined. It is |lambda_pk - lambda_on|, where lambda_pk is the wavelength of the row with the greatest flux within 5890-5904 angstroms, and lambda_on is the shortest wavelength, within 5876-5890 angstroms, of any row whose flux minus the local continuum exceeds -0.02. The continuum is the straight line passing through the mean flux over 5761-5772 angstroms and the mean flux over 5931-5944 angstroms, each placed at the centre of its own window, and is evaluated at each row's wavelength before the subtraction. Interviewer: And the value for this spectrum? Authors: 24.4 angstroms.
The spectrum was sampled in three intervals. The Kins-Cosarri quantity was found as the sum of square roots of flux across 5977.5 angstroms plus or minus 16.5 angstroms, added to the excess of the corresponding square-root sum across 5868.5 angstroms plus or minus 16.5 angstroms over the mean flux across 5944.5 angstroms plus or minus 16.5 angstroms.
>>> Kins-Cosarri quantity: 35.6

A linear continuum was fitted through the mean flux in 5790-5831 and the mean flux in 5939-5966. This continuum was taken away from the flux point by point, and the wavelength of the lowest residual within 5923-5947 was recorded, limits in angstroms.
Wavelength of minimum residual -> 5945.85 angstroms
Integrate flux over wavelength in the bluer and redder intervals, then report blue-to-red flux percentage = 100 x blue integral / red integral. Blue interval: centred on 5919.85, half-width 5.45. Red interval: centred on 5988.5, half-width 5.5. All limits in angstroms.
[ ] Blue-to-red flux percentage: 98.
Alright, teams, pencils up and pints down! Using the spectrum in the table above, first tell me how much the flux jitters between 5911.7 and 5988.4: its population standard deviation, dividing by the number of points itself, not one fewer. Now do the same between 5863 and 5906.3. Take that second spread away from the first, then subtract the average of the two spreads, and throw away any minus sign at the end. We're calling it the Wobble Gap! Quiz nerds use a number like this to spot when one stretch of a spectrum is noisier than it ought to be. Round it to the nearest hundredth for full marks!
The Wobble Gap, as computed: 0.36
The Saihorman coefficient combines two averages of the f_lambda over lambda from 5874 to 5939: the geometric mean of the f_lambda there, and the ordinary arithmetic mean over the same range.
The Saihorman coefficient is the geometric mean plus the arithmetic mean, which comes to 4.89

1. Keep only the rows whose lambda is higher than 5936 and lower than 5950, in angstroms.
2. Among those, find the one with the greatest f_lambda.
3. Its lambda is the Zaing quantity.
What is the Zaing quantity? 5937.64 angstroms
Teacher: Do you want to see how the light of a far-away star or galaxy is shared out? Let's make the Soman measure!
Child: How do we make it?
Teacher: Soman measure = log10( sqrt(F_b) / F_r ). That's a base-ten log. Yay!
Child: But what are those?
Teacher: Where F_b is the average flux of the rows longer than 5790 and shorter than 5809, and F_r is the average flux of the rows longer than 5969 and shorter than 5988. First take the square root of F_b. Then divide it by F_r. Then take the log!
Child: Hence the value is -0.1996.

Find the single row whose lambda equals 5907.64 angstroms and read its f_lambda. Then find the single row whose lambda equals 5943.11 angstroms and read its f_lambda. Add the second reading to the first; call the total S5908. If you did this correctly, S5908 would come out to 5.13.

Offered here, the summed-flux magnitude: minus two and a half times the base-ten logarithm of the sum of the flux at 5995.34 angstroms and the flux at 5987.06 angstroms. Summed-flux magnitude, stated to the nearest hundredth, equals -1.78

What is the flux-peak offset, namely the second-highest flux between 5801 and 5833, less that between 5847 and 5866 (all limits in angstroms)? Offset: 0.24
